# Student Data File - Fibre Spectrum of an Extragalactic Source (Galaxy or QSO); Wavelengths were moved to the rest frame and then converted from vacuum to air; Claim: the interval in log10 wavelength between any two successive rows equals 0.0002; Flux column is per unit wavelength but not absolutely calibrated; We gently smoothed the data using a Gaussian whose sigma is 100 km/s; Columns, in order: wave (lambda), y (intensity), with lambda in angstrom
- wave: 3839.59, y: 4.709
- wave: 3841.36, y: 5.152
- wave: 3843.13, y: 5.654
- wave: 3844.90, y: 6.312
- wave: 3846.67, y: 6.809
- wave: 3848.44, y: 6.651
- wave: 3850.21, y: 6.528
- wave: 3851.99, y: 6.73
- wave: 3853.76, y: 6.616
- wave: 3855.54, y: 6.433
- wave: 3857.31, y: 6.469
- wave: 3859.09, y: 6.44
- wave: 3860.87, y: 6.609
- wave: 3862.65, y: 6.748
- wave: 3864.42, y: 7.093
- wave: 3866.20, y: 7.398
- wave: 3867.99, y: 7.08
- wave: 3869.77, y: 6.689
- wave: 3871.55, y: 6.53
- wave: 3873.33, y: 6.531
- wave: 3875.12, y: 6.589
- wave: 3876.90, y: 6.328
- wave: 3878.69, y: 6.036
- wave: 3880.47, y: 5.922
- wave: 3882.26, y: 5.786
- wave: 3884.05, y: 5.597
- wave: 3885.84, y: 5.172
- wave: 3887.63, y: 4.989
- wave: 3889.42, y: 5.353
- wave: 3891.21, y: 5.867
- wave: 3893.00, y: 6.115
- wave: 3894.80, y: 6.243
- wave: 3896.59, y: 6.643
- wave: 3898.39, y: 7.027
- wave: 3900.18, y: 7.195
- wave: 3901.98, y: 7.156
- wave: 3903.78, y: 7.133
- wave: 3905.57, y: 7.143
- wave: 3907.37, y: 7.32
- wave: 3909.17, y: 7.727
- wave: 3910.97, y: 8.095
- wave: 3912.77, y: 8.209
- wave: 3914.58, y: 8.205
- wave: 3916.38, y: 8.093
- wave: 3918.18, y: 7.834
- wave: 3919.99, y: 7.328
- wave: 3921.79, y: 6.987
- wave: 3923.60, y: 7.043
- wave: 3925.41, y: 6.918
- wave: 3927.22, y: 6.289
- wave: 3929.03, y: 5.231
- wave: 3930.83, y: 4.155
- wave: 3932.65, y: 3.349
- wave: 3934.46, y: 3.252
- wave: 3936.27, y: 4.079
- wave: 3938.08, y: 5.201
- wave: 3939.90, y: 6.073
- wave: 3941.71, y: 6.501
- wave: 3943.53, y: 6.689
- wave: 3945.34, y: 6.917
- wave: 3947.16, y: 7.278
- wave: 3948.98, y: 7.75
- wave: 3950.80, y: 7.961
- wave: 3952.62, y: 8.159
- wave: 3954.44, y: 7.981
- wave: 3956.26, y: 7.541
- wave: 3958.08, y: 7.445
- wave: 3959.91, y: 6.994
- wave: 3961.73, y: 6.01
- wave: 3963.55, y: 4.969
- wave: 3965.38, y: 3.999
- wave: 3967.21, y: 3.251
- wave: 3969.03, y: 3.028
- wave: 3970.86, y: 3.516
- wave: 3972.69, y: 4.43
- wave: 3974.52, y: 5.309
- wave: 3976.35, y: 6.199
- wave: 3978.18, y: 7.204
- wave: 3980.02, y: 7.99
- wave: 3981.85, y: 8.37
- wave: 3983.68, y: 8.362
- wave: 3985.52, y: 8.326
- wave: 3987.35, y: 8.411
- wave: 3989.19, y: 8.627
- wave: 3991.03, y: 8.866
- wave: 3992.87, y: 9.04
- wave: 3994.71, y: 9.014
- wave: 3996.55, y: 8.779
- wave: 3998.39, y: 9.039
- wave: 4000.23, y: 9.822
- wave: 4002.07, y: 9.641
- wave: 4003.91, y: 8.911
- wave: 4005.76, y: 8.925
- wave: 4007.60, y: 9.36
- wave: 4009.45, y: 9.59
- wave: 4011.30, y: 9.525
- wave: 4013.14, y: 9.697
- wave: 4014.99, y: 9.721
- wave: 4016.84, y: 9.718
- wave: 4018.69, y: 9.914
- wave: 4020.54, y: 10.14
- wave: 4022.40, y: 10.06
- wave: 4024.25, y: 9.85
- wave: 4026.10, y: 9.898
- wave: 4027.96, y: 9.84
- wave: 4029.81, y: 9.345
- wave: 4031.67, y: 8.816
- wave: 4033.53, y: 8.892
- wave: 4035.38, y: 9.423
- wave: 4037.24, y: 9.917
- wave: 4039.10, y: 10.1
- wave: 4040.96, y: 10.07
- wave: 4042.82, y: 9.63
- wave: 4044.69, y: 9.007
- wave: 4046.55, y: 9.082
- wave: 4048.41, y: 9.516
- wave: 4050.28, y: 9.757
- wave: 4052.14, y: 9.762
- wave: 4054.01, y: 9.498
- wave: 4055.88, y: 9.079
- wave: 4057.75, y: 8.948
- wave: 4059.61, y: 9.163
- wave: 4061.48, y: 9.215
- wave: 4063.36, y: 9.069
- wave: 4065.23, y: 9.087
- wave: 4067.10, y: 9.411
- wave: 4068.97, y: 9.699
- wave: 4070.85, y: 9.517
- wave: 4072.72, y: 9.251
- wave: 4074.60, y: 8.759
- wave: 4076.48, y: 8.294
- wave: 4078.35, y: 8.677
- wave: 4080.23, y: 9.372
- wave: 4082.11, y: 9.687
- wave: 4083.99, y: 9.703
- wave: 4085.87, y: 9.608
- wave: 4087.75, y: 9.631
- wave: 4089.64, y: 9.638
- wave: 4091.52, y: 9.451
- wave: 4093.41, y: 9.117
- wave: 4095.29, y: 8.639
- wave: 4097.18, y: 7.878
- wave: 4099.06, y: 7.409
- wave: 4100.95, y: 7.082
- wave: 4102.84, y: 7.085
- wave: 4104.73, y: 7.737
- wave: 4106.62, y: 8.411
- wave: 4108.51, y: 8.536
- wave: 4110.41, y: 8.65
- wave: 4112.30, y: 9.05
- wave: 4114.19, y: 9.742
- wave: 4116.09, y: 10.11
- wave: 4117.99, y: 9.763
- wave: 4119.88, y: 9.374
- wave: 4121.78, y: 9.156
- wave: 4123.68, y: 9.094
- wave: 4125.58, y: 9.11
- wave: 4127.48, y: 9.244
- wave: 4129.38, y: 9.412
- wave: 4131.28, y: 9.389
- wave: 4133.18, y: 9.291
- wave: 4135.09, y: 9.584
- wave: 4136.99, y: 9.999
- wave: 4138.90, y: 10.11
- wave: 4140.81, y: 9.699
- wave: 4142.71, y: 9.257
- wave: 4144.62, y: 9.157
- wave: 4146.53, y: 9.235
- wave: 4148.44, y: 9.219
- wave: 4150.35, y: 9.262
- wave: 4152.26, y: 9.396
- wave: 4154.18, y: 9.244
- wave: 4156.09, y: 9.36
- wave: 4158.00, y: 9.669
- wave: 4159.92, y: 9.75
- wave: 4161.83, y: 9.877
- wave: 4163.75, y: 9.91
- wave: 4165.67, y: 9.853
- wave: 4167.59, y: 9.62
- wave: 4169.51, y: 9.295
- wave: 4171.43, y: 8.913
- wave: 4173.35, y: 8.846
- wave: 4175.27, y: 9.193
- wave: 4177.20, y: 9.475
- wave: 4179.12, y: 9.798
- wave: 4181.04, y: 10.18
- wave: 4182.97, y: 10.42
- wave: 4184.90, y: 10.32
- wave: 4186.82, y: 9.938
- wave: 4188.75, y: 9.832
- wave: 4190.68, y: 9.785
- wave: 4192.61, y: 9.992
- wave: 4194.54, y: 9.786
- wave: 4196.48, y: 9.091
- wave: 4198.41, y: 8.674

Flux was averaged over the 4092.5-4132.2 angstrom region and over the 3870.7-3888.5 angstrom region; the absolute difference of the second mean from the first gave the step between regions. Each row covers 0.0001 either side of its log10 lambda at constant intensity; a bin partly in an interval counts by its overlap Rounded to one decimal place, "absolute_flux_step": 2.8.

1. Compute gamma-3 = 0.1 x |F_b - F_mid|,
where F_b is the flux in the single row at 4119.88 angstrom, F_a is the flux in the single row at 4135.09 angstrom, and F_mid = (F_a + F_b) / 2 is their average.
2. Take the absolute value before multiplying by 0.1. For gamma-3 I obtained 0.01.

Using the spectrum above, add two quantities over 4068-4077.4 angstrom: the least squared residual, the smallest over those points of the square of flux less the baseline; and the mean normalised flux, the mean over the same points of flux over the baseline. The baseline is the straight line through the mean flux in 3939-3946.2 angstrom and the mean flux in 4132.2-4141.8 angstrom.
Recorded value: 1.1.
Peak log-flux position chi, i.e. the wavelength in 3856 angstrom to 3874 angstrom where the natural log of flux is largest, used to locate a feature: 3866.20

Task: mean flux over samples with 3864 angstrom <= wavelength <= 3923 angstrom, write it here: 6.8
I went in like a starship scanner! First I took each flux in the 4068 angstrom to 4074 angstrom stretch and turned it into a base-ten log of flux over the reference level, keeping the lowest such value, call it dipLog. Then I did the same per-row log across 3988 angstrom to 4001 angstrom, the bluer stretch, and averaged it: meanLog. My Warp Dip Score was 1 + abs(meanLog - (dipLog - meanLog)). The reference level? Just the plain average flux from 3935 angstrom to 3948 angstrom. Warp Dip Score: 1.16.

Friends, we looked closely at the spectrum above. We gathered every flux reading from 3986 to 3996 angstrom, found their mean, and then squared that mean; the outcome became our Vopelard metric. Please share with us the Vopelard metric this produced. 77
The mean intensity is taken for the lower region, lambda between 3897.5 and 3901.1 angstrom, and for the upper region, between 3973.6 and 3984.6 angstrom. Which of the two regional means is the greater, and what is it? 7.2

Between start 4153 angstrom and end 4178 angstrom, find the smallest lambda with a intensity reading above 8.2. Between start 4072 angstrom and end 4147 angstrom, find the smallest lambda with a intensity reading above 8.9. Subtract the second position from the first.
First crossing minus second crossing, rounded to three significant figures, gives 81.5 angstrom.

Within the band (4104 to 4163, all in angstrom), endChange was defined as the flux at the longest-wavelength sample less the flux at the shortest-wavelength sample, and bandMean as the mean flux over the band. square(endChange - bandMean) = 52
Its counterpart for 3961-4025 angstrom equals 17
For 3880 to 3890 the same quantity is 36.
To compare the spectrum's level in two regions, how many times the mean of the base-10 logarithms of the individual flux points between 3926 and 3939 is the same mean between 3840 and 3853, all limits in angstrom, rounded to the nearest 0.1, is 0.8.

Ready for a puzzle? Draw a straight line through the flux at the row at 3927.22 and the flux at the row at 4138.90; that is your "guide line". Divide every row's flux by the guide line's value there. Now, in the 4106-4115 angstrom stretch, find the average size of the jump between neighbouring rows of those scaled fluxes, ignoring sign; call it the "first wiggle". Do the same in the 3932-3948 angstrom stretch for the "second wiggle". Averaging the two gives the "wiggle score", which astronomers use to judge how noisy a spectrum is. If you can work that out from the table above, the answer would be 0.054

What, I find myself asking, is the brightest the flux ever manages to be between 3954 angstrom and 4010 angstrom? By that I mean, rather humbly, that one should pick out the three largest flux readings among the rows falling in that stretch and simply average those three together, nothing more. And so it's 9.7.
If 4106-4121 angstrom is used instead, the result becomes 9.9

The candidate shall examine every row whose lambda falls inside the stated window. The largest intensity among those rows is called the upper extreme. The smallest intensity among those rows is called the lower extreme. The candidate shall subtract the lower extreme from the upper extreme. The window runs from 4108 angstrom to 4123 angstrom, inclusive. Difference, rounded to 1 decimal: 1.6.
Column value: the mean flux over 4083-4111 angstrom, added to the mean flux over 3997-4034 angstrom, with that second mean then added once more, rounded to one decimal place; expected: 27.6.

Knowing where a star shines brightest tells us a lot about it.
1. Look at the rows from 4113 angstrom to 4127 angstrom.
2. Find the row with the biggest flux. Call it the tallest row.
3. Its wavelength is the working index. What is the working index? 4116.09 angstrom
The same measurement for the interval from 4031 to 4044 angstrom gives 4039.10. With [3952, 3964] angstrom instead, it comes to 3952.62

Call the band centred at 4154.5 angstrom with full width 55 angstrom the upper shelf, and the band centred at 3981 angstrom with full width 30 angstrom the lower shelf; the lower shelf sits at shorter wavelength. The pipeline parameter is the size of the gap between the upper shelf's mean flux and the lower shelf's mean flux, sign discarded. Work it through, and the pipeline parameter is 2.6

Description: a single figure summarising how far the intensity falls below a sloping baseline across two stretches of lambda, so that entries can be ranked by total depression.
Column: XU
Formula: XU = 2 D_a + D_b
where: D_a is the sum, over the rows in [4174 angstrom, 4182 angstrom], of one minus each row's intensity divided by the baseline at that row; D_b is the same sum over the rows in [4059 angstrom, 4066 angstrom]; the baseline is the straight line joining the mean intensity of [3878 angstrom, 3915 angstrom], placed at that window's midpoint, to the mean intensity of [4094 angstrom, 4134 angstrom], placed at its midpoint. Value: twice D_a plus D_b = -0.6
